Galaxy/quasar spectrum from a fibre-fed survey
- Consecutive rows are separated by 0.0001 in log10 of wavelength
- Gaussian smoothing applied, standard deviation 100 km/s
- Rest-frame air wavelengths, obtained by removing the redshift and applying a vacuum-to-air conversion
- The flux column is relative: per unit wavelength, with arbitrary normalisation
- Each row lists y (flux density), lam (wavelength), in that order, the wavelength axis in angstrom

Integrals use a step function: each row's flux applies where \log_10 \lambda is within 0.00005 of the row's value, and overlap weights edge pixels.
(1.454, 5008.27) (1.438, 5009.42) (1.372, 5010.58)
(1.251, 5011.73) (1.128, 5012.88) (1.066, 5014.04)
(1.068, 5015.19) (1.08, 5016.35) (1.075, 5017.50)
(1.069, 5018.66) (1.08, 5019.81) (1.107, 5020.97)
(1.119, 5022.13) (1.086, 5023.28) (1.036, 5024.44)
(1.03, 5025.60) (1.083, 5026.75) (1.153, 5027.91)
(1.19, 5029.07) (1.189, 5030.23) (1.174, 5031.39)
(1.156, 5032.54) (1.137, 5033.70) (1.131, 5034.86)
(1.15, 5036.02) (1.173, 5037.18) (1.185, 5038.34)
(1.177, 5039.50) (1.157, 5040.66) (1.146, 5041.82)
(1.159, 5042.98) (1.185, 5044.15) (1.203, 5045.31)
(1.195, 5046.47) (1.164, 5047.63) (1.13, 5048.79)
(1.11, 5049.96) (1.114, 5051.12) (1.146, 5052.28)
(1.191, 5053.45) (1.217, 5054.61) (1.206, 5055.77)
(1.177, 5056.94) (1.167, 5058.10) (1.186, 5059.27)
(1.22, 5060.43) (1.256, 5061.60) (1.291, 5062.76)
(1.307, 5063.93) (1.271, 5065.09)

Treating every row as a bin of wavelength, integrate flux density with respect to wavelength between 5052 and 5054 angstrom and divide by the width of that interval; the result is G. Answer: 1.17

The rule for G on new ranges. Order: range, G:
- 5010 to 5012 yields 1.32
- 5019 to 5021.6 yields 1.09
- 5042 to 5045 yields 1.17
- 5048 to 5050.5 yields 1.12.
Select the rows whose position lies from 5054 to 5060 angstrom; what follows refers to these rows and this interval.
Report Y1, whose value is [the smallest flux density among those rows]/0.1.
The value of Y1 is 11.7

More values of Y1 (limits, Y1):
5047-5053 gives 11.1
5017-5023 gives 10.7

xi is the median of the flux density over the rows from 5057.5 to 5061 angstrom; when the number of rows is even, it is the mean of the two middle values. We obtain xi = 1.19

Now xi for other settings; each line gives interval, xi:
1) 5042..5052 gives 1.16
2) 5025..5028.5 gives 1.08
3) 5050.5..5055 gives 1.17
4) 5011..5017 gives 1.08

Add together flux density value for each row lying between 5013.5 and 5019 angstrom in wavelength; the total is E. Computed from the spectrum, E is 5.36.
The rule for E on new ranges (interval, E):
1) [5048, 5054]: 5.69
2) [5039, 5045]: 5.82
